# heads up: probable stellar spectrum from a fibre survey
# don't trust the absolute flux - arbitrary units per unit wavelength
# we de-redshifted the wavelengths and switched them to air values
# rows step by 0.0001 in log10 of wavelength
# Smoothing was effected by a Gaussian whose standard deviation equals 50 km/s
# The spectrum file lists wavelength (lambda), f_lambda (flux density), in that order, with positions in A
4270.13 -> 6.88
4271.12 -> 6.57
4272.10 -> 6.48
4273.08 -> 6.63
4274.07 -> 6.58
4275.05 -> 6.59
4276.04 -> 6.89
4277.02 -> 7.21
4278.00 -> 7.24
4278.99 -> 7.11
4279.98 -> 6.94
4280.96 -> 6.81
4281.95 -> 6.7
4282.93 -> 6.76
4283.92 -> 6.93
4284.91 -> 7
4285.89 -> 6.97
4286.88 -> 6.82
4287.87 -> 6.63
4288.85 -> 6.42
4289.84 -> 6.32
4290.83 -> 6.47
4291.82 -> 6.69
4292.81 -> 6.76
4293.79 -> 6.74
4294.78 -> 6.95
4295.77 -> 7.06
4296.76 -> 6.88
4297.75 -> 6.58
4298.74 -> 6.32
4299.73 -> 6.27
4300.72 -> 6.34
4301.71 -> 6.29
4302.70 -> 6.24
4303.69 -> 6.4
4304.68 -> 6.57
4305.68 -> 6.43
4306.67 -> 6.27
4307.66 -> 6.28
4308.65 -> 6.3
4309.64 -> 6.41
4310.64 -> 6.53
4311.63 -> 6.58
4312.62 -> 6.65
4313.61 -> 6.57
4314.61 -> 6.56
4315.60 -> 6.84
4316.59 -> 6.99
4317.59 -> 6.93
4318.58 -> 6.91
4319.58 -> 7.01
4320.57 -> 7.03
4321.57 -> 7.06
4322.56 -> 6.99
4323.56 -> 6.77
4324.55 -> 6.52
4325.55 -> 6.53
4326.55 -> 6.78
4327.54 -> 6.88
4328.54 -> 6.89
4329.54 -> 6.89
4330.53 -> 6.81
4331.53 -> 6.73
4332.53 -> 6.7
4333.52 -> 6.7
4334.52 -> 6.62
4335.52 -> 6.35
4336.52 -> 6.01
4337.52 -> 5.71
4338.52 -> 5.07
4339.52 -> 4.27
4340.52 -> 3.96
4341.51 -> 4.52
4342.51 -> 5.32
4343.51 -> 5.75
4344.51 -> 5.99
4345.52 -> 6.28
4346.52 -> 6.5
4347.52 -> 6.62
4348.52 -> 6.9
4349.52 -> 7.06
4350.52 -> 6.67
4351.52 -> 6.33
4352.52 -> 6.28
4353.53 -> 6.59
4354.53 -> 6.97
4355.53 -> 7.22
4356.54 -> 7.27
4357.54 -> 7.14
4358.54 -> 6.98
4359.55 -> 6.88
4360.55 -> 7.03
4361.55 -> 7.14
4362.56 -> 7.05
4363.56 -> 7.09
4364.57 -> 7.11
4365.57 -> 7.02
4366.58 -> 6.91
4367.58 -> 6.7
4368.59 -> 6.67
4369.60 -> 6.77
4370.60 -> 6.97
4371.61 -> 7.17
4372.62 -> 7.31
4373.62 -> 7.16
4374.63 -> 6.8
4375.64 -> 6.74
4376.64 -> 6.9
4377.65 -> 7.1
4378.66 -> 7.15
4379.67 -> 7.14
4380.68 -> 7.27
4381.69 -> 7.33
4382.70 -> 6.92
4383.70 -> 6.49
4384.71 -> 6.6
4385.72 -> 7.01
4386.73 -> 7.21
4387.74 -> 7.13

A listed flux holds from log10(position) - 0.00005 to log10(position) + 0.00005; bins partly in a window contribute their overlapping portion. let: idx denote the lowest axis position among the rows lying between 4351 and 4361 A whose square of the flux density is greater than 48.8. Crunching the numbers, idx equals 4355.53 A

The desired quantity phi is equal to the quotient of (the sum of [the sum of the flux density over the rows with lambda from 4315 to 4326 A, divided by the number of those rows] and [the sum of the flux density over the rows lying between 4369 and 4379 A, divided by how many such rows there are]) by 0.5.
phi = 27.8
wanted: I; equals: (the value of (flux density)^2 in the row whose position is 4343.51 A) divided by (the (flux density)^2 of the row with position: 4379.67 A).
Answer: 0.65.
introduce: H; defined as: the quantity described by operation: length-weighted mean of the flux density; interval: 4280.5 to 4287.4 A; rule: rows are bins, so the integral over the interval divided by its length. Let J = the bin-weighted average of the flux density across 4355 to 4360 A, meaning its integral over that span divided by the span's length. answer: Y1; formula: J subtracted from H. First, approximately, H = 6.85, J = 7.09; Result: -0.24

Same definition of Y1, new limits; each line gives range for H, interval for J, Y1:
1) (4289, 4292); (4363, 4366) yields -0.63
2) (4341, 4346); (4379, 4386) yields -1.41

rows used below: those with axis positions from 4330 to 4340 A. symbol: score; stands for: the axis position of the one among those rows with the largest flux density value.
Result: 4330.53 A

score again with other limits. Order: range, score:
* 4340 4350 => 4349.52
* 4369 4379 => 4372.62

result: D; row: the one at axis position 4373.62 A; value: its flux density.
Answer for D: 7.16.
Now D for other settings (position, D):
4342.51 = 5.32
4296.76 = 6.88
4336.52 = 6.01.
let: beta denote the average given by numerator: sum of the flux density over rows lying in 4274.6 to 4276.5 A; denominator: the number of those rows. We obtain 6.74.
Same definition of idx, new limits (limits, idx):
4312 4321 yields 4316.59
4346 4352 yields 4349.52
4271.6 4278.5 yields 4277.02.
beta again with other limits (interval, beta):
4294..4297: 6.96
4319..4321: 7.02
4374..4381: 7.01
